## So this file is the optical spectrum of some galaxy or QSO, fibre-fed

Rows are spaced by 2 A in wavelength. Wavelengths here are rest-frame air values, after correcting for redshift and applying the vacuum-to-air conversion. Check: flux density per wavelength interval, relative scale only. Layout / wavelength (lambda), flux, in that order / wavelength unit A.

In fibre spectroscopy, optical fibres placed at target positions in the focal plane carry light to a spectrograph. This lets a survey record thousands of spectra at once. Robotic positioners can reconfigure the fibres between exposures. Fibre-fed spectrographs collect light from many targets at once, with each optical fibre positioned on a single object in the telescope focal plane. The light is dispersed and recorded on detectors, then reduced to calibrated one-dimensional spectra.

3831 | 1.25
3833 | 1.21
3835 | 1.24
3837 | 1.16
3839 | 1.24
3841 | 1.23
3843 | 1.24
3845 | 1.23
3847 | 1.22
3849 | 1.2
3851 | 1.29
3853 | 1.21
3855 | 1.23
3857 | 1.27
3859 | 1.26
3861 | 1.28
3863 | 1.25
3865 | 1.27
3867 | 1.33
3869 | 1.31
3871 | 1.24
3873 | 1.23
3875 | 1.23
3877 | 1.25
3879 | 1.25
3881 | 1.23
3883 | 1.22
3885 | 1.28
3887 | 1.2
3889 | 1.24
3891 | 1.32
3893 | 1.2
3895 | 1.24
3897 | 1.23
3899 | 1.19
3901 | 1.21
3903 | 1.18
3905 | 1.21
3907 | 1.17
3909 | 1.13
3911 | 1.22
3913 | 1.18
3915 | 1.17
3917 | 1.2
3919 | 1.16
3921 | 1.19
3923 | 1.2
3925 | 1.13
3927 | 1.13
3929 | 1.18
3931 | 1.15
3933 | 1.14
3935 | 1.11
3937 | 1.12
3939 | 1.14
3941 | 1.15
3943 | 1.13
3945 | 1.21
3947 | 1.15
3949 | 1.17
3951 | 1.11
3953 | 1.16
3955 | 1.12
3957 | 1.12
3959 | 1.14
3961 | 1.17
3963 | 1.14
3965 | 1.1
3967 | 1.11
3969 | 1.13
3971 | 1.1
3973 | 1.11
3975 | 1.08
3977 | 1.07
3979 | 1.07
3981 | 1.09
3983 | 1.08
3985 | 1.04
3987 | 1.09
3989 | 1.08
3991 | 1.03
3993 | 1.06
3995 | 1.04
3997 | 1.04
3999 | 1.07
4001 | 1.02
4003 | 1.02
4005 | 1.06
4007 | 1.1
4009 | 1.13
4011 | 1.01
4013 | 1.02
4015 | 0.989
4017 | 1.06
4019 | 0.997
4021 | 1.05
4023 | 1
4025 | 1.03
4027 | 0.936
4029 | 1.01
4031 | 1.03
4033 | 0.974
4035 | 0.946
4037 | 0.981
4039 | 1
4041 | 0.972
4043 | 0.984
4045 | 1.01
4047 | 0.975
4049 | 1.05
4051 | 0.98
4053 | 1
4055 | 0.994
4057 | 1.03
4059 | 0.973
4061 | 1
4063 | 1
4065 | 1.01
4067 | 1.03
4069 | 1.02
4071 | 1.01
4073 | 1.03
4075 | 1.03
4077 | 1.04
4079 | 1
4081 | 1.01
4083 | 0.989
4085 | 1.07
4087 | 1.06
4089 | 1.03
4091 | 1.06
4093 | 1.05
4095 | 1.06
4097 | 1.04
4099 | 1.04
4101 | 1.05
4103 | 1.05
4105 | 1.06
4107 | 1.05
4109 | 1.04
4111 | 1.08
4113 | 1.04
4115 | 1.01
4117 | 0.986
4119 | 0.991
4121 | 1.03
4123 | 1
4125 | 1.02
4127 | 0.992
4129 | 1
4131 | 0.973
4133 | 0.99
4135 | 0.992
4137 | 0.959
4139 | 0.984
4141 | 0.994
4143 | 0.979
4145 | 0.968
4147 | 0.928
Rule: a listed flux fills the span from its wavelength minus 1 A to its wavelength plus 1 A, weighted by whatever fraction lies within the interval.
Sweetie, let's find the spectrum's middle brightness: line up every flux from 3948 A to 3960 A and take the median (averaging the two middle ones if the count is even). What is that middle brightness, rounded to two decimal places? 1.13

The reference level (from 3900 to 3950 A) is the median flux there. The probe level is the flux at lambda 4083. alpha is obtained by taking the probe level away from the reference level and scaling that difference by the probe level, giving 0.183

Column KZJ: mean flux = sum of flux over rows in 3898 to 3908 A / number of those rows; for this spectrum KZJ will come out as 1.19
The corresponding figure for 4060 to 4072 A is 1.01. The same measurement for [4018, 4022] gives 1.02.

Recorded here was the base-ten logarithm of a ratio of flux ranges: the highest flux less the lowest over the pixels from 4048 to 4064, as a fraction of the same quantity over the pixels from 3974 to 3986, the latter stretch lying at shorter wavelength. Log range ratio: 0.19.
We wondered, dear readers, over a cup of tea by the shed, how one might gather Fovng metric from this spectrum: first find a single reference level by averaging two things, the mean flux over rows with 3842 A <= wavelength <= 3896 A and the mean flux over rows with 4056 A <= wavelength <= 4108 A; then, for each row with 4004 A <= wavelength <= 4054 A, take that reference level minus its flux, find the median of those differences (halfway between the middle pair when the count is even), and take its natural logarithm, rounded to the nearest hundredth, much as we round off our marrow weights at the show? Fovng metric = -1.97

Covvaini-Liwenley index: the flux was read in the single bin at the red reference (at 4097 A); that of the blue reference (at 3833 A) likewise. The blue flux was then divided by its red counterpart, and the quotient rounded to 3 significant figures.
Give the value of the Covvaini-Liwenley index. 1.16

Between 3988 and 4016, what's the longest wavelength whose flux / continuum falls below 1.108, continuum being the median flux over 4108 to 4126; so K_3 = 4015 A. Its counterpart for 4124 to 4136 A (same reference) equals 4135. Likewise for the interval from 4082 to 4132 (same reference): 4131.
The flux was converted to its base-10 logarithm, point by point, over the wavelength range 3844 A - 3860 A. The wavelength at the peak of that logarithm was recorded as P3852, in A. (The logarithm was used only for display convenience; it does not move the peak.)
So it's 3851 A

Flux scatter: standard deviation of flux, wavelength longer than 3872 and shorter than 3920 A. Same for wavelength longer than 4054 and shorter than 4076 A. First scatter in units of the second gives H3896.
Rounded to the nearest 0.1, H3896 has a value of 2.2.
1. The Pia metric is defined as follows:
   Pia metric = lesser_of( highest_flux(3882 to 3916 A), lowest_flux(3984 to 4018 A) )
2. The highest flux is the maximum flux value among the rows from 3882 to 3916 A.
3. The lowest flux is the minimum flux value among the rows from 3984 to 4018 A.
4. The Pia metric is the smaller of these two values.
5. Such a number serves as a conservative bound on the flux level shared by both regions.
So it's 0.99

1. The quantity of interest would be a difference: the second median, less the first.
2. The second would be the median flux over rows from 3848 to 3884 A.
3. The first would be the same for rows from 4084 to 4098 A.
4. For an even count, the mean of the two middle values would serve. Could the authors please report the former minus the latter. 0.19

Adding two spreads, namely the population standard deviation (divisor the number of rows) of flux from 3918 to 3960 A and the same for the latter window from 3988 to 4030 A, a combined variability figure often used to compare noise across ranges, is 0.069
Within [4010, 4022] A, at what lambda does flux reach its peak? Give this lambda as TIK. 4017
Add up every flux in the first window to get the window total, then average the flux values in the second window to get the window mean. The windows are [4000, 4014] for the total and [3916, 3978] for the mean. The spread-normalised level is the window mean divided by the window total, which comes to 0.15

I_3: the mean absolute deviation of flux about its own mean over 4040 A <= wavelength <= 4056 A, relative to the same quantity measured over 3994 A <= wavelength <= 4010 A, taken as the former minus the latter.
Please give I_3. -0.012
